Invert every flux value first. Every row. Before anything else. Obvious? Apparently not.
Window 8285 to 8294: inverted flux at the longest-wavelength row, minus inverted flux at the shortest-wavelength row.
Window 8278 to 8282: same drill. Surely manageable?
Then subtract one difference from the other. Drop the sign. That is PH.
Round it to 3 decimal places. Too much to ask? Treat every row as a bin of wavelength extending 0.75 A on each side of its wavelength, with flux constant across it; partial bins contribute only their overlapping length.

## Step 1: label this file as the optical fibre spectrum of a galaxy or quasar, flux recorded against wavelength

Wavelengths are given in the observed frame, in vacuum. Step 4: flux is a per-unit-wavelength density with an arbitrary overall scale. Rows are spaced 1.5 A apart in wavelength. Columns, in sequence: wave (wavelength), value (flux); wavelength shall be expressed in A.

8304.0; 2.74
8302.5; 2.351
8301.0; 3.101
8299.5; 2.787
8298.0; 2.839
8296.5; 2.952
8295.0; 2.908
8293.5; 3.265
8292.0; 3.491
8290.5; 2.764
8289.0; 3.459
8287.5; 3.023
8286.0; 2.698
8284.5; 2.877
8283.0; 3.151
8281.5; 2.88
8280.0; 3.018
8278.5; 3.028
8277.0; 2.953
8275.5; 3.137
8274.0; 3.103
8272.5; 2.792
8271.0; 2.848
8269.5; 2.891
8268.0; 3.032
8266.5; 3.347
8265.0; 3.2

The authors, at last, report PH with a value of 0.081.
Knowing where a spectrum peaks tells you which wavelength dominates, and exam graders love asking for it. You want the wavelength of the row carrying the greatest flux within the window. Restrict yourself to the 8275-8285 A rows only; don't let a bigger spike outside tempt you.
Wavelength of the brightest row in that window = 8283.0 A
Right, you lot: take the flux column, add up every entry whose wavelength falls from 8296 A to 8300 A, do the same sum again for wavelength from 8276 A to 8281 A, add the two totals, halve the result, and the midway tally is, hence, 8.79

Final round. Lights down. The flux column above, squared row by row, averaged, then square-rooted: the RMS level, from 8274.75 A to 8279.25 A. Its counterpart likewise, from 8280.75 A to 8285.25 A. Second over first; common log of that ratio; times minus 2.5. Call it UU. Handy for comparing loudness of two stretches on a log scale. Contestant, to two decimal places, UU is 0.02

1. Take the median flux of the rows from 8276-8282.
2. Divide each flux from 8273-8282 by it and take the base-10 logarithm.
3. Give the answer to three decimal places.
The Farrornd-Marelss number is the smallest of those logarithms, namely -0.016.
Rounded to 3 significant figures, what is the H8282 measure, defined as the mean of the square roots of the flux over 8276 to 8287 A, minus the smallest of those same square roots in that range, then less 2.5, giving -2.43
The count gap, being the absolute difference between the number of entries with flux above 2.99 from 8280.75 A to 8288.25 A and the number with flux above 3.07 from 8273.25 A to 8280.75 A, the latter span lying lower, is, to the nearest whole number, 0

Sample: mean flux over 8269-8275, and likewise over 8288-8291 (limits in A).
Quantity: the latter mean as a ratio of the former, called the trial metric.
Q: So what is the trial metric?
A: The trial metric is 1.07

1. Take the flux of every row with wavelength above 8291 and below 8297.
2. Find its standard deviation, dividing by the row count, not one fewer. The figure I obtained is 0.24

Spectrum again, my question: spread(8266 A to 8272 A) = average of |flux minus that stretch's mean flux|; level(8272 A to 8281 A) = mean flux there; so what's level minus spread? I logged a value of 2.85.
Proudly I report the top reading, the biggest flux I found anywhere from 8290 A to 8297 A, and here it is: 3.491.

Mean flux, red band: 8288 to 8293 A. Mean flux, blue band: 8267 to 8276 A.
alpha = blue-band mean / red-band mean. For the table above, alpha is 0.92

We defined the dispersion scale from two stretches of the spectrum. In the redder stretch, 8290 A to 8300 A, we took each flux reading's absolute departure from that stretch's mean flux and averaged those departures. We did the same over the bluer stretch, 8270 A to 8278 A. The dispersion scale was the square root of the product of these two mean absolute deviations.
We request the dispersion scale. 0.16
